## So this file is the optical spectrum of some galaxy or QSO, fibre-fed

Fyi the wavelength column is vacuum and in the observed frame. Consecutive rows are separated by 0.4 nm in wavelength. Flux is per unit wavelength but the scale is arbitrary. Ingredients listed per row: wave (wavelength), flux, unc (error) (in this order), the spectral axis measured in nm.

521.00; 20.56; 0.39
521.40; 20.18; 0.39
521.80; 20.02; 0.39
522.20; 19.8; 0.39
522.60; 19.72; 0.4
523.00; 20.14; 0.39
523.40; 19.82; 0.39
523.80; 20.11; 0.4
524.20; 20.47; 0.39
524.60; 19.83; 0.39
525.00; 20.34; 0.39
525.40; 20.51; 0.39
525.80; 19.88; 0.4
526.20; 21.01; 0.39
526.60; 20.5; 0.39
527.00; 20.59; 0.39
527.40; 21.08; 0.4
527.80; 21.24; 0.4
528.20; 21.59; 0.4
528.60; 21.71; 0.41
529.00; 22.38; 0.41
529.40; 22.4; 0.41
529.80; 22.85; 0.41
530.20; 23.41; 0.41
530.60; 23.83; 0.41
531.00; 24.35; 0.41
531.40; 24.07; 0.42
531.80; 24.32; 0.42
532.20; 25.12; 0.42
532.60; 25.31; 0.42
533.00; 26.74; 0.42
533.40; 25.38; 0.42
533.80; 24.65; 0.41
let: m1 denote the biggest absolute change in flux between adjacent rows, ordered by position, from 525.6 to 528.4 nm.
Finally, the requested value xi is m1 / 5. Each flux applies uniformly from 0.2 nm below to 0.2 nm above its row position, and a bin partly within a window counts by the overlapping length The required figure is 0.23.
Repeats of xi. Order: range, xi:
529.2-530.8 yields 0.11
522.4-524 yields 0.08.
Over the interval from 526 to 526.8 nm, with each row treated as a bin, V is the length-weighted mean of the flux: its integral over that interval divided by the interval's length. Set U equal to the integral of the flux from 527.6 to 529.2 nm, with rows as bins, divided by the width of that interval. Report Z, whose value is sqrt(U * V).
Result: 21.2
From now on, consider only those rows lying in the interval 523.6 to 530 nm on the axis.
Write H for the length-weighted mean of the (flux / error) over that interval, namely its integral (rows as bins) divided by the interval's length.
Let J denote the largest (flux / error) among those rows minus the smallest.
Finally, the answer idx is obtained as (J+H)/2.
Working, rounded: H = 53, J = 6.0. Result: 29.4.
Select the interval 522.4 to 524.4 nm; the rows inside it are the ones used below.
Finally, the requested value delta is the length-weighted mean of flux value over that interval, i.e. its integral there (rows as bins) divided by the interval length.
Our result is 20.1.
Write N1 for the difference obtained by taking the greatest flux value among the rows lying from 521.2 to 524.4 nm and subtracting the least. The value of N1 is 0.75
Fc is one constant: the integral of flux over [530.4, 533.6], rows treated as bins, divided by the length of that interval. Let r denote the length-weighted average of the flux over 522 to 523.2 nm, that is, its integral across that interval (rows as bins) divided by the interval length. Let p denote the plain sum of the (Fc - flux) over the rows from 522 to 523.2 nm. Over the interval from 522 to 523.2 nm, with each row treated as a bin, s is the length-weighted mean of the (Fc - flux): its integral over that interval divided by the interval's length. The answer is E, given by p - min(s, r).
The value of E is 10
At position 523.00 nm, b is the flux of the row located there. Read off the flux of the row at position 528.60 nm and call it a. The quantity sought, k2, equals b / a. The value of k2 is 0.93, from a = 21.71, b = 20.14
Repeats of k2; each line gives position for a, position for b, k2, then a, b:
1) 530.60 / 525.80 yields 0.83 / 23.83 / 19.88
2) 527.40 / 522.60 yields 0.94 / 21.08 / 19.72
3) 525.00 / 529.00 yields 1.10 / 20.34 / 22.38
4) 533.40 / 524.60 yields 0.78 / 25.38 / 19.83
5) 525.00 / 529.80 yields 1.12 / 20.34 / 22.85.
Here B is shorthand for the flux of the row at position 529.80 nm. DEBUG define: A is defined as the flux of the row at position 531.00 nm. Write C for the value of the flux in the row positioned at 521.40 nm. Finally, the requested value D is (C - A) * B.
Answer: -95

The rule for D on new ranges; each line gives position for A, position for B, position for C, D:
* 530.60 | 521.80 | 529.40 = -29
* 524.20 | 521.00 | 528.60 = 25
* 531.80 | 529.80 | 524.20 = -88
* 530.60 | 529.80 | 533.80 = 19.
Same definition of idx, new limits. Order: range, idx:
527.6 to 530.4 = 29.4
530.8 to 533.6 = 33.1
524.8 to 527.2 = 28.2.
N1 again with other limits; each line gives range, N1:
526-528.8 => 1.21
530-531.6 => 0.94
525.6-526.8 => 1.13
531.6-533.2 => 2.42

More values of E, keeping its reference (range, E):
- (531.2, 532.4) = 1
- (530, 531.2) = 2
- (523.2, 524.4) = 10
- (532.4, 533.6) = -2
